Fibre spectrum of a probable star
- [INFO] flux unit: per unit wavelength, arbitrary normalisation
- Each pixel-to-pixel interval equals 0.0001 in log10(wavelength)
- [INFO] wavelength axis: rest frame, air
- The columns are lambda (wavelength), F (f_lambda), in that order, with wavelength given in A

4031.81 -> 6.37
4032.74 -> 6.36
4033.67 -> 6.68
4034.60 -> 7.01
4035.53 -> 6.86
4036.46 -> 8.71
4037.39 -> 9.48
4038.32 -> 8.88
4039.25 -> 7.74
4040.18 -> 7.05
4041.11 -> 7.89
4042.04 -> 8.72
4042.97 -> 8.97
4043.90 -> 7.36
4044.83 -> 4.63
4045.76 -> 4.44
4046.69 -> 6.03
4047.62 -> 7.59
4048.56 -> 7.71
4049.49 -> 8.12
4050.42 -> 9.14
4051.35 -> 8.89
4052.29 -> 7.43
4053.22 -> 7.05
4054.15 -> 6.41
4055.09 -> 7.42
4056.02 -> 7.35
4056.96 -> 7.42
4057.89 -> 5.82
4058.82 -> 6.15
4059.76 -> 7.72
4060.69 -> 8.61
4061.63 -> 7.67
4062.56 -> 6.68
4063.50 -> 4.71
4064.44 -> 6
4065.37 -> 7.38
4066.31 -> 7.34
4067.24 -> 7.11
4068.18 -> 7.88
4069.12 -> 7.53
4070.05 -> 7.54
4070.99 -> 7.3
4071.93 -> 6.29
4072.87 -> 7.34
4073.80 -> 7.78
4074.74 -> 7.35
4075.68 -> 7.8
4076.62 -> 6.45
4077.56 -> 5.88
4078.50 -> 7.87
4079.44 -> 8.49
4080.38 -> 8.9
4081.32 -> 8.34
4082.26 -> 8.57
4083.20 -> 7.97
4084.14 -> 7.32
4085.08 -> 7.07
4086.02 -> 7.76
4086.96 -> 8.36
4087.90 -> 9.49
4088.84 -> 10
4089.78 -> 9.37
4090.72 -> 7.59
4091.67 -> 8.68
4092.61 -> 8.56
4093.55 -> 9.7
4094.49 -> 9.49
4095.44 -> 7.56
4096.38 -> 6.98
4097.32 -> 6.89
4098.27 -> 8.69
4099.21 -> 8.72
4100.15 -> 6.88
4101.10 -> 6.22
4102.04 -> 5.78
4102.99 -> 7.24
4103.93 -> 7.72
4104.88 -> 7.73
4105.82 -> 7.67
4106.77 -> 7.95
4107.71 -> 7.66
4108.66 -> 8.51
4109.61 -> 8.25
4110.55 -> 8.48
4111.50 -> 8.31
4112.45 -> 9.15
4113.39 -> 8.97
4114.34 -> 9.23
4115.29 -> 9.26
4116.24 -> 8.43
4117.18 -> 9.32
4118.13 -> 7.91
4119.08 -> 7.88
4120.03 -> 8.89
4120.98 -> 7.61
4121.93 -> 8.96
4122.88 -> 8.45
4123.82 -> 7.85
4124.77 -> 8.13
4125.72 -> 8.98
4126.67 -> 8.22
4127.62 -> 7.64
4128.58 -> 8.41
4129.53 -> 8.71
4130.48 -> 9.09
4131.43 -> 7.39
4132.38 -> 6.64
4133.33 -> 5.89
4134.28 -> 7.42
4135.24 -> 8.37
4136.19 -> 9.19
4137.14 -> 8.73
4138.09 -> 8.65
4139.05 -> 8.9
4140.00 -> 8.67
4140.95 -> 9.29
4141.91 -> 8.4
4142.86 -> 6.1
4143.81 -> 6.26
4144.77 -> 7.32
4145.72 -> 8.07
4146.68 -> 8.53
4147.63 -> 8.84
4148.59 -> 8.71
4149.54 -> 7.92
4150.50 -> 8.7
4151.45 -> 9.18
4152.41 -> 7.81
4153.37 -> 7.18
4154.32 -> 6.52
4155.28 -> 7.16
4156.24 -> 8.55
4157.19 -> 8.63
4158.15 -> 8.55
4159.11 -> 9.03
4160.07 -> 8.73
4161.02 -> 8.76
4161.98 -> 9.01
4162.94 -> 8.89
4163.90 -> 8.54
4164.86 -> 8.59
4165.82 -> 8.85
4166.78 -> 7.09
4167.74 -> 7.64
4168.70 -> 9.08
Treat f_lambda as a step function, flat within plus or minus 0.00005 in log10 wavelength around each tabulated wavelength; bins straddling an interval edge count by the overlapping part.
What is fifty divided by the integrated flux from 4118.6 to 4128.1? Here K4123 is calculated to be 0.6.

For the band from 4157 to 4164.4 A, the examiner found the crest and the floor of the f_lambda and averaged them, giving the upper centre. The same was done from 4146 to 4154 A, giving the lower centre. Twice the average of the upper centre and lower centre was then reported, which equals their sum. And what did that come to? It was 17.0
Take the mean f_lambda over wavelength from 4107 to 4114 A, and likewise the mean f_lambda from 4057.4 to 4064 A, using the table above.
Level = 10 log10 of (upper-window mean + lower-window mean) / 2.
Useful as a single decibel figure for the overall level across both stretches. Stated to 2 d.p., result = 8.82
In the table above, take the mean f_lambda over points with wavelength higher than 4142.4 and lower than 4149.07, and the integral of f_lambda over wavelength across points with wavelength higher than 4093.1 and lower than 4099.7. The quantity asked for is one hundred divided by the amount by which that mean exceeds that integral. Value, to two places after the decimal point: -2.13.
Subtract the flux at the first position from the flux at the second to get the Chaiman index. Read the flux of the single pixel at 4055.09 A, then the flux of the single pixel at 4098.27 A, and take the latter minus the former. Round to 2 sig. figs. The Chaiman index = 1.3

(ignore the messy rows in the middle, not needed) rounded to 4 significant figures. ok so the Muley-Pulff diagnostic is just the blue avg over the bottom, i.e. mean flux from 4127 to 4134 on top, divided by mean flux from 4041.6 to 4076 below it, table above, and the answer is 1.066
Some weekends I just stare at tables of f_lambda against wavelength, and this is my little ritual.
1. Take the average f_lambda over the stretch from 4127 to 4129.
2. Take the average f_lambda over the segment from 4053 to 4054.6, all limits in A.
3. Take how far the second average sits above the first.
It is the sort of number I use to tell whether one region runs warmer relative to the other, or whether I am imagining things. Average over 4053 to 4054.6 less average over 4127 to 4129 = -1.3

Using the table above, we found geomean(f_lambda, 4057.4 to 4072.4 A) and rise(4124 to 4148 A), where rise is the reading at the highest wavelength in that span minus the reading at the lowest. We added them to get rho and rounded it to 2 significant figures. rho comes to 7.6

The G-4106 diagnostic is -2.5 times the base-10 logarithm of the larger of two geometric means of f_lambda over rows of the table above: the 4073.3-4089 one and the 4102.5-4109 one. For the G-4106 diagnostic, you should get -2.24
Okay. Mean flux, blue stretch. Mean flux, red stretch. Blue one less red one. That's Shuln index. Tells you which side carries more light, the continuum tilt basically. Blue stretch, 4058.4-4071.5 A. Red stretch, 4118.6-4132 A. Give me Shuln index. -1.2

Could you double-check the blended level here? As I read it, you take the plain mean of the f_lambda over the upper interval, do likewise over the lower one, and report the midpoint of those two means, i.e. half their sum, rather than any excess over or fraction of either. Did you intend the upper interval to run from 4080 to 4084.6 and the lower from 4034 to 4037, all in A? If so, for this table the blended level 7.9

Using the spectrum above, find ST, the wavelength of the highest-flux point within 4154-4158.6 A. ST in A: 4157.19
